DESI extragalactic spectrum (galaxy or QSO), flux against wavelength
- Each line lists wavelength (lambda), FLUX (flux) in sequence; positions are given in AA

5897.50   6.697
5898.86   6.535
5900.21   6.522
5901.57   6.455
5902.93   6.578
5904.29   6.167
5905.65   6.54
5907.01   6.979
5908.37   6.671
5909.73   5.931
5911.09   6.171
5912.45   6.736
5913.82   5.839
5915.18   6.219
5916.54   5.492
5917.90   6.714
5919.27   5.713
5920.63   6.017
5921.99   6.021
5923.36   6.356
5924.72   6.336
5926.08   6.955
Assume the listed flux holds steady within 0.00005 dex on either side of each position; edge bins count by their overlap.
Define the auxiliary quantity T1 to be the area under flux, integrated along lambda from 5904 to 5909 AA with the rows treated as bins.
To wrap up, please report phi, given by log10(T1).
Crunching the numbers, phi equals 1.52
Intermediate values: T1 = 33.1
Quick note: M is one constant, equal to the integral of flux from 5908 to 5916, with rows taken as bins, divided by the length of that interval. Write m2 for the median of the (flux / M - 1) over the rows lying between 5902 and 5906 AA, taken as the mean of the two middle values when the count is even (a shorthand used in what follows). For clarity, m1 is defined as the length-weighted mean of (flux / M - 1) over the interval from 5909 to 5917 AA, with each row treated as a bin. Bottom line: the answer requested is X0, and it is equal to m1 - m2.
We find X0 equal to -0.07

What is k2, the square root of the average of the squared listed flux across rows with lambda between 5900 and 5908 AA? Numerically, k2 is 6.54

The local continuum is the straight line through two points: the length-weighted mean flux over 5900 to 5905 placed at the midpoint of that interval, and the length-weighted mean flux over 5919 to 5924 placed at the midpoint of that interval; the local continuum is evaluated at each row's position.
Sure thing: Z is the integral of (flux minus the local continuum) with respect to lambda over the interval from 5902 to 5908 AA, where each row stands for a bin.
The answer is 1.18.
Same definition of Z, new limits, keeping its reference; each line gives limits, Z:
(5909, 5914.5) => -0.36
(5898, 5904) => 0.34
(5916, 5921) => -0.56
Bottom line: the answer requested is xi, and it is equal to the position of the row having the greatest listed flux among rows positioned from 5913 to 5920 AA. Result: 5917.90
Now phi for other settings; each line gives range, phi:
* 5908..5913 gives 1.50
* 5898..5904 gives 1.59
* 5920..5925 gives 1.49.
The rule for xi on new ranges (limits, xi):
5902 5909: 5907.01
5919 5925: 5923.36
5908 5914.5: 5912.45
